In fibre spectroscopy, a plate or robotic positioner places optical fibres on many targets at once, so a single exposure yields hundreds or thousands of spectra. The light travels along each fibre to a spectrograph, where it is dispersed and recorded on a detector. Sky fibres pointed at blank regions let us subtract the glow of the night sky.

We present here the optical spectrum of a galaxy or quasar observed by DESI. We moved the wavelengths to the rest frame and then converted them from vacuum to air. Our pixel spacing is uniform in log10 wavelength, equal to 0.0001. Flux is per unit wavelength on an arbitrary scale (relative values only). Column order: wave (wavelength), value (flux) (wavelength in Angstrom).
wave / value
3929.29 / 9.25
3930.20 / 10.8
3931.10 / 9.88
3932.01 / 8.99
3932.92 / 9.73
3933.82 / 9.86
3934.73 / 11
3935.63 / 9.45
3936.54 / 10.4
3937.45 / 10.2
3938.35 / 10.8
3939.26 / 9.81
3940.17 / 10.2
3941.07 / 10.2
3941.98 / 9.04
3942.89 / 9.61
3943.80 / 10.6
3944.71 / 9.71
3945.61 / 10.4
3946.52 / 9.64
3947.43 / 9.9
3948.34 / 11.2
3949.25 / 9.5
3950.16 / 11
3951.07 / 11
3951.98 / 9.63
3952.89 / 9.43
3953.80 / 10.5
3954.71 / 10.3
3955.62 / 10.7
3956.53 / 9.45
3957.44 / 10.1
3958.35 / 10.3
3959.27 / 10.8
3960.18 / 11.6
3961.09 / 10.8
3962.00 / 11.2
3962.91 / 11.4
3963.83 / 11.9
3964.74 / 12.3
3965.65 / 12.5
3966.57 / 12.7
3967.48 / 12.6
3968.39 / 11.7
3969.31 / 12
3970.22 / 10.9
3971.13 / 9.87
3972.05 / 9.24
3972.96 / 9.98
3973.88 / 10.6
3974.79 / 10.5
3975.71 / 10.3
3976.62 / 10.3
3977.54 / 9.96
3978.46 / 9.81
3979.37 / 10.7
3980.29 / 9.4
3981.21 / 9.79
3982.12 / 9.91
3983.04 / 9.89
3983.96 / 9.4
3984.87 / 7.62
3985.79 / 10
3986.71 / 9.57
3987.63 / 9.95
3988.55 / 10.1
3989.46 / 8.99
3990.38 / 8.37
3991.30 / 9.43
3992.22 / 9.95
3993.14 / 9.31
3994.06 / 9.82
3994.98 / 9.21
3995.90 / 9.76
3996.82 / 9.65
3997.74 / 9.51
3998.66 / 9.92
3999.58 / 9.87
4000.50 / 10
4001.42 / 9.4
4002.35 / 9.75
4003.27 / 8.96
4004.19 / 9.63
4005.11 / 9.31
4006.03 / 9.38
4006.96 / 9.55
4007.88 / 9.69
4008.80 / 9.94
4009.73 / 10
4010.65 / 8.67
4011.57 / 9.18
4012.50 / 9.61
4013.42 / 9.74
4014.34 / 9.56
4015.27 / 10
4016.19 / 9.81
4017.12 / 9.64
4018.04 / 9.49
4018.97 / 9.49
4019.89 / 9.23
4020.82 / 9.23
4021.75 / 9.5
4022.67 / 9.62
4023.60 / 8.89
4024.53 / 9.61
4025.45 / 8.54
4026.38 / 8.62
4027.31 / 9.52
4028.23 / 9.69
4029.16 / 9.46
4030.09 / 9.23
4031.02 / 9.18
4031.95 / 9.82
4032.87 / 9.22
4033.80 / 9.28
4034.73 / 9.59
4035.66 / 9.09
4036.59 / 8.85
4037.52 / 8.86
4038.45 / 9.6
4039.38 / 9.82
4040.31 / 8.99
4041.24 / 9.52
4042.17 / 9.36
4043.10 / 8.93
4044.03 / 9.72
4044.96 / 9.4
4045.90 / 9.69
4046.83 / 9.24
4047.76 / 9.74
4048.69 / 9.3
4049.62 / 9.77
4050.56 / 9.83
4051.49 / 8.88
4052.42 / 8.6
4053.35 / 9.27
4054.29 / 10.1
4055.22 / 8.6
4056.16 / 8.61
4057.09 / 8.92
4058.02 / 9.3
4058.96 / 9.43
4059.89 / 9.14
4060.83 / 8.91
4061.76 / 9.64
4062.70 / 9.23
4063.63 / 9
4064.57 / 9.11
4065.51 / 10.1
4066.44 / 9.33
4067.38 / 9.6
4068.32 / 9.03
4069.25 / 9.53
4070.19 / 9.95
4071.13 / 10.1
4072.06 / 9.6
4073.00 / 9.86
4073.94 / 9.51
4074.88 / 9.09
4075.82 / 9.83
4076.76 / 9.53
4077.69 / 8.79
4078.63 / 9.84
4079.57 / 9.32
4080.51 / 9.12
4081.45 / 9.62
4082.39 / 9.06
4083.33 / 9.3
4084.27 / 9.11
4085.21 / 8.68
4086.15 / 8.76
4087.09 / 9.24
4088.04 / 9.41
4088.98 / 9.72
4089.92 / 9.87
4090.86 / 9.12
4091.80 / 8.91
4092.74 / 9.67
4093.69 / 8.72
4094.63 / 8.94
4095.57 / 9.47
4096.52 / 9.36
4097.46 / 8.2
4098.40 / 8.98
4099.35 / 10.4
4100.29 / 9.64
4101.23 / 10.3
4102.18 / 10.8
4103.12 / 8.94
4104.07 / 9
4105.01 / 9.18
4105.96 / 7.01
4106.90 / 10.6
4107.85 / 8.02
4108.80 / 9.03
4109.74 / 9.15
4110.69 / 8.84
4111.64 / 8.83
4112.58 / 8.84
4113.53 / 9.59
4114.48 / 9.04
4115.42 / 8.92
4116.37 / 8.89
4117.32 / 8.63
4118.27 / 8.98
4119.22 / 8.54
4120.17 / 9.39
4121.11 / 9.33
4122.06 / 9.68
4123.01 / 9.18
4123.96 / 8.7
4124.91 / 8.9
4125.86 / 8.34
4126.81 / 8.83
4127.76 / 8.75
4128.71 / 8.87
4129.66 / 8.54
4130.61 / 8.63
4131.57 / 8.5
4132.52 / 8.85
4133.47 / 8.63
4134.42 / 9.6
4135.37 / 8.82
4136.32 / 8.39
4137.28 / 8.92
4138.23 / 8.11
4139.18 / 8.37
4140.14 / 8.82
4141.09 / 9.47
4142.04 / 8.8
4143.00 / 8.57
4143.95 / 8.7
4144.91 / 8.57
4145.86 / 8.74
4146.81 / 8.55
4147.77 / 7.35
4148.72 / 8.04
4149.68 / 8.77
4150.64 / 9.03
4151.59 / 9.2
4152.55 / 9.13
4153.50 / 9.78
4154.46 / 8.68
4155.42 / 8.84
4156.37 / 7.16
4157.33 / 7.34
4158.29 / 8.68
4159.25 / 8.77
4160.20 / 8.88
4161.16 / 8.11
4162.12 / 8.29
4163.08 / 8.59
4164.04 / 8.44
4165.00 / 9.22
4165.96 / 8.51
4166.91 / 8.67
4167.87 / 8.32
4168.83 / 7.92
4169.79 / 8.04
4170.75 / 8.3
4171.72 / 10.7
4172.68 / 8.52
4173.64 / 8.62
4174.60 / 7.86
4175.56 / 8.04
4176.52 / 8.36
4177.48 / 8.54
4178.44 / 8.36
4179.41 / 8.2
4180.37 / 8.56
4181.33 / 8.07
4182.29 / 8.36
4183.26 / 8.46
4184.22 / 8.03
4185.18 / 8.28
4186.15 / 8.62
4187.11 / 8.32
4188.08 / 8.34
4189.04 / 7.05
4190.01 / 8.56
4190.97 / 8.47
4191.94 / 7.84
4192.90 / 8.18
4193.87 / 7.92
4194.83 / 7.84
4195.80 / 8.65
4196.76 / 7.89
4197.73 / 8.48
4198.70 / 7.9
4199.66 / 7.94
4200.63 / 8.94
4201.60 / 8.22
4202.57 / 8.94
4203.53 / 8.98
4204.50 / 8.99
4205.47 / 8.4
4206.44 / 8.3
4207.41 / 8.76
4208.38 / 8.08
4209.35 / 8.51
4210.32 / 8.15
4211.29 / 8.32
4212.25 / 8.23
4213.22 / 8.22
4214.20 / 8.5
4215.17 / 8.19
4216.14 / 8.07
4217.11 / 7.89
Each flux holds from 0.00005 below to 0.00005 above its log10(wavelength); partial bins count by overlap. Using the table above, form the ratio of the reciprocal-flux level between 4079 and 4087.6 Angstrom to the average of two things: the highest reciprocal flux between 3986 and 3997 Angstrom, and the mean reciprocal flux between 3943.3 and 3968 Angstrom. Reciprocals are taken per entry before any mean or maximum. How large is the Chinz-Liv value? 1.03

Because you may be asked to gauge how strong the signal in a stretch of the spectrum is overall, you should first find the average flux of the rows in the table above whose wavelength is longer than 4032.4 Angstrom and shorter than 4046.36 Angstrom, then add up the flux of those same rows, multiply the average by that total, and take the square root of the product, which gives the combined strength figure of 36.1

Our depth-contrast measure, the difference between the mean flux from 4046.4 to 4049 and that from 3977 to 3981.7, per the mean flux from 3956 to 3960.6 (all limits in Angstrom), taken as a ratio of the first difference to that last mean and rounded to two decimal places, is -0.05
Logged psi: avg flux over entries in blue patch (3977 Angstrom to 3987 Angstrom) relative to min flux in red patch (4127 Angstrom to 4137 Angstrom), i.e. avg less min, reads 1.3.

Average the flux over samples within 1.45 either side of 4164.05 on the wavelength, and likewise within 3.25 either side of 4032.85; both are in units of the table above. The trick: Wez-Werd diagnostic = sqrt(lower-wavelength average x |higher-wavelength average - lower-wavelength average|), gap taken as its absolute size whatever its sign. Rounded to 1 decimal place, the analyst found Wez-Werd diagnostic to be 2.4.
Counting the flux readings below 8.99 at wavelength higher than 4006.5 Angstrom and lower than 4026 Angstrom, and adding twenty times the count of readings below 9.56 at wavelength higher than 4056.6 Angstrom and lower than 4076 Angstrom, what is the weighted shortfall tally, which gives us 263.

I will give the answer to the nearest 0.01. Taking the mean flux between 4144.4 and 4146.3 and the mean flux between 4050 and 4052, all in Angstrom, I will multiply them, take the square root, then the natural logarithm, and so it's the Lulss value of 2.20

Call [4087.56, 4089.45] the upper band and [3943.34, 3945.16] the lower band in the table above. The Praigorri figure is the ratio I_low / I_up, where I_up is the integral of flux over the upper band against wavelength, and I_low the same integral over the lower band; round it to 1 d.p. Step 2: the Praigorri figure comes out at 1.0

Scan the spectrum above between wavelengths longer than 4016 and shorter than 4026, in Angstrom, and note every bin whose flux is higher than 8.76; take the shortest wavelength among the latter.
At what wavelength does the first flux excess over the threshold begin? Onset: 4016.19 Angstrom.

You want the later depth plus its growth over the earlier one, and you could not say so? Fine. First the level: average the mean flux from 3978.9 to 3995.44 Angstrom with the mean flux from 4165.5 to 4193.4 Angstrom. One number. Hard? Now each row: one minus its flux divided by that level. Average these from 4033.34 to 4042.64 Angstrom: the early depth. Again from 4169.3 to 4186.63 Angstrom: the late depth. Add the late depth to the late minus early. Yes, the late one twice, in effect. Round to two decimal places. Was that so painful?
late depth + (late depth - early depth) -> 0.15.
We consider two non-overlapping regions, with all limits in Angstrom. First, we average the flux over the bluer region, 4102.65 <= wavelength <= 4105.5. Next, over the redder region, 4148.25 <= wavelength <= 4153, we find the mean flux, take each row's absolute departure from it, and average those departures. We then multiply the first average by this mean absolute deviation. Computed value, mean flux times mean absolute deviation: 3.1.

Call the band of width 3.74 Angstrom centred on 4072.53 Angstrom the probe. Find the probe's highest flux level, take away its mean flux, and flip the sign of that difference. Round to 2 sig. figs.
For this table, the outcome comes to -0.33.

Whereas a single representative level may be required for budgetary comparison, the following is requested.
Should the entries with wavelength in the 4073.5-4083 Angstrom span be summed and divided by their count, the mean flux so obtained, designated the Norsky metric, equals 9.4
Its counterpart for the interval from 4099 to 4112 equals 9.3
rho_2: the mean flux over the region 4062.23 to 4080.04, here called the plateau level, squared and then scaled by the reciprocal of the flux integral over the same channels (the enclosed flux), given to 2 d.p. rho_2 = 0.53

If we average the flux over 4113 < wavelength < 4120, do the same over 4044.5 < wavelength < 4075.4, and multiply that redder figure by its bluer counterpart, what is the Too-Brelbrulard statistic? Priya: 84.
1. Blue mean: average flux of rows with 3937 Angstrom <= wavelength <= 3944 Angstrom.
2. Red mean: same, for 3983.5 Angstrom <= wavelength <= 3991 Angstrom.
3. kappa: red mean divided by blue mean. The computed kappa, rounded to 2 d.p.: 0.92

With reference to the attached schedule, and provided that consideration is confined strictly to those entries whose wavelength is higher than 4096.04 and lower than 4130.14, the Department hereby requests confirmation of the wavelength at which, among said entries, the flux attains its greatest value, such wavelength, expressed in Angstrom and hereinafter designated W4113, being 4102.18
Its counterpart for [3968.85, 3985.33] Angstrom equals 3969.31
